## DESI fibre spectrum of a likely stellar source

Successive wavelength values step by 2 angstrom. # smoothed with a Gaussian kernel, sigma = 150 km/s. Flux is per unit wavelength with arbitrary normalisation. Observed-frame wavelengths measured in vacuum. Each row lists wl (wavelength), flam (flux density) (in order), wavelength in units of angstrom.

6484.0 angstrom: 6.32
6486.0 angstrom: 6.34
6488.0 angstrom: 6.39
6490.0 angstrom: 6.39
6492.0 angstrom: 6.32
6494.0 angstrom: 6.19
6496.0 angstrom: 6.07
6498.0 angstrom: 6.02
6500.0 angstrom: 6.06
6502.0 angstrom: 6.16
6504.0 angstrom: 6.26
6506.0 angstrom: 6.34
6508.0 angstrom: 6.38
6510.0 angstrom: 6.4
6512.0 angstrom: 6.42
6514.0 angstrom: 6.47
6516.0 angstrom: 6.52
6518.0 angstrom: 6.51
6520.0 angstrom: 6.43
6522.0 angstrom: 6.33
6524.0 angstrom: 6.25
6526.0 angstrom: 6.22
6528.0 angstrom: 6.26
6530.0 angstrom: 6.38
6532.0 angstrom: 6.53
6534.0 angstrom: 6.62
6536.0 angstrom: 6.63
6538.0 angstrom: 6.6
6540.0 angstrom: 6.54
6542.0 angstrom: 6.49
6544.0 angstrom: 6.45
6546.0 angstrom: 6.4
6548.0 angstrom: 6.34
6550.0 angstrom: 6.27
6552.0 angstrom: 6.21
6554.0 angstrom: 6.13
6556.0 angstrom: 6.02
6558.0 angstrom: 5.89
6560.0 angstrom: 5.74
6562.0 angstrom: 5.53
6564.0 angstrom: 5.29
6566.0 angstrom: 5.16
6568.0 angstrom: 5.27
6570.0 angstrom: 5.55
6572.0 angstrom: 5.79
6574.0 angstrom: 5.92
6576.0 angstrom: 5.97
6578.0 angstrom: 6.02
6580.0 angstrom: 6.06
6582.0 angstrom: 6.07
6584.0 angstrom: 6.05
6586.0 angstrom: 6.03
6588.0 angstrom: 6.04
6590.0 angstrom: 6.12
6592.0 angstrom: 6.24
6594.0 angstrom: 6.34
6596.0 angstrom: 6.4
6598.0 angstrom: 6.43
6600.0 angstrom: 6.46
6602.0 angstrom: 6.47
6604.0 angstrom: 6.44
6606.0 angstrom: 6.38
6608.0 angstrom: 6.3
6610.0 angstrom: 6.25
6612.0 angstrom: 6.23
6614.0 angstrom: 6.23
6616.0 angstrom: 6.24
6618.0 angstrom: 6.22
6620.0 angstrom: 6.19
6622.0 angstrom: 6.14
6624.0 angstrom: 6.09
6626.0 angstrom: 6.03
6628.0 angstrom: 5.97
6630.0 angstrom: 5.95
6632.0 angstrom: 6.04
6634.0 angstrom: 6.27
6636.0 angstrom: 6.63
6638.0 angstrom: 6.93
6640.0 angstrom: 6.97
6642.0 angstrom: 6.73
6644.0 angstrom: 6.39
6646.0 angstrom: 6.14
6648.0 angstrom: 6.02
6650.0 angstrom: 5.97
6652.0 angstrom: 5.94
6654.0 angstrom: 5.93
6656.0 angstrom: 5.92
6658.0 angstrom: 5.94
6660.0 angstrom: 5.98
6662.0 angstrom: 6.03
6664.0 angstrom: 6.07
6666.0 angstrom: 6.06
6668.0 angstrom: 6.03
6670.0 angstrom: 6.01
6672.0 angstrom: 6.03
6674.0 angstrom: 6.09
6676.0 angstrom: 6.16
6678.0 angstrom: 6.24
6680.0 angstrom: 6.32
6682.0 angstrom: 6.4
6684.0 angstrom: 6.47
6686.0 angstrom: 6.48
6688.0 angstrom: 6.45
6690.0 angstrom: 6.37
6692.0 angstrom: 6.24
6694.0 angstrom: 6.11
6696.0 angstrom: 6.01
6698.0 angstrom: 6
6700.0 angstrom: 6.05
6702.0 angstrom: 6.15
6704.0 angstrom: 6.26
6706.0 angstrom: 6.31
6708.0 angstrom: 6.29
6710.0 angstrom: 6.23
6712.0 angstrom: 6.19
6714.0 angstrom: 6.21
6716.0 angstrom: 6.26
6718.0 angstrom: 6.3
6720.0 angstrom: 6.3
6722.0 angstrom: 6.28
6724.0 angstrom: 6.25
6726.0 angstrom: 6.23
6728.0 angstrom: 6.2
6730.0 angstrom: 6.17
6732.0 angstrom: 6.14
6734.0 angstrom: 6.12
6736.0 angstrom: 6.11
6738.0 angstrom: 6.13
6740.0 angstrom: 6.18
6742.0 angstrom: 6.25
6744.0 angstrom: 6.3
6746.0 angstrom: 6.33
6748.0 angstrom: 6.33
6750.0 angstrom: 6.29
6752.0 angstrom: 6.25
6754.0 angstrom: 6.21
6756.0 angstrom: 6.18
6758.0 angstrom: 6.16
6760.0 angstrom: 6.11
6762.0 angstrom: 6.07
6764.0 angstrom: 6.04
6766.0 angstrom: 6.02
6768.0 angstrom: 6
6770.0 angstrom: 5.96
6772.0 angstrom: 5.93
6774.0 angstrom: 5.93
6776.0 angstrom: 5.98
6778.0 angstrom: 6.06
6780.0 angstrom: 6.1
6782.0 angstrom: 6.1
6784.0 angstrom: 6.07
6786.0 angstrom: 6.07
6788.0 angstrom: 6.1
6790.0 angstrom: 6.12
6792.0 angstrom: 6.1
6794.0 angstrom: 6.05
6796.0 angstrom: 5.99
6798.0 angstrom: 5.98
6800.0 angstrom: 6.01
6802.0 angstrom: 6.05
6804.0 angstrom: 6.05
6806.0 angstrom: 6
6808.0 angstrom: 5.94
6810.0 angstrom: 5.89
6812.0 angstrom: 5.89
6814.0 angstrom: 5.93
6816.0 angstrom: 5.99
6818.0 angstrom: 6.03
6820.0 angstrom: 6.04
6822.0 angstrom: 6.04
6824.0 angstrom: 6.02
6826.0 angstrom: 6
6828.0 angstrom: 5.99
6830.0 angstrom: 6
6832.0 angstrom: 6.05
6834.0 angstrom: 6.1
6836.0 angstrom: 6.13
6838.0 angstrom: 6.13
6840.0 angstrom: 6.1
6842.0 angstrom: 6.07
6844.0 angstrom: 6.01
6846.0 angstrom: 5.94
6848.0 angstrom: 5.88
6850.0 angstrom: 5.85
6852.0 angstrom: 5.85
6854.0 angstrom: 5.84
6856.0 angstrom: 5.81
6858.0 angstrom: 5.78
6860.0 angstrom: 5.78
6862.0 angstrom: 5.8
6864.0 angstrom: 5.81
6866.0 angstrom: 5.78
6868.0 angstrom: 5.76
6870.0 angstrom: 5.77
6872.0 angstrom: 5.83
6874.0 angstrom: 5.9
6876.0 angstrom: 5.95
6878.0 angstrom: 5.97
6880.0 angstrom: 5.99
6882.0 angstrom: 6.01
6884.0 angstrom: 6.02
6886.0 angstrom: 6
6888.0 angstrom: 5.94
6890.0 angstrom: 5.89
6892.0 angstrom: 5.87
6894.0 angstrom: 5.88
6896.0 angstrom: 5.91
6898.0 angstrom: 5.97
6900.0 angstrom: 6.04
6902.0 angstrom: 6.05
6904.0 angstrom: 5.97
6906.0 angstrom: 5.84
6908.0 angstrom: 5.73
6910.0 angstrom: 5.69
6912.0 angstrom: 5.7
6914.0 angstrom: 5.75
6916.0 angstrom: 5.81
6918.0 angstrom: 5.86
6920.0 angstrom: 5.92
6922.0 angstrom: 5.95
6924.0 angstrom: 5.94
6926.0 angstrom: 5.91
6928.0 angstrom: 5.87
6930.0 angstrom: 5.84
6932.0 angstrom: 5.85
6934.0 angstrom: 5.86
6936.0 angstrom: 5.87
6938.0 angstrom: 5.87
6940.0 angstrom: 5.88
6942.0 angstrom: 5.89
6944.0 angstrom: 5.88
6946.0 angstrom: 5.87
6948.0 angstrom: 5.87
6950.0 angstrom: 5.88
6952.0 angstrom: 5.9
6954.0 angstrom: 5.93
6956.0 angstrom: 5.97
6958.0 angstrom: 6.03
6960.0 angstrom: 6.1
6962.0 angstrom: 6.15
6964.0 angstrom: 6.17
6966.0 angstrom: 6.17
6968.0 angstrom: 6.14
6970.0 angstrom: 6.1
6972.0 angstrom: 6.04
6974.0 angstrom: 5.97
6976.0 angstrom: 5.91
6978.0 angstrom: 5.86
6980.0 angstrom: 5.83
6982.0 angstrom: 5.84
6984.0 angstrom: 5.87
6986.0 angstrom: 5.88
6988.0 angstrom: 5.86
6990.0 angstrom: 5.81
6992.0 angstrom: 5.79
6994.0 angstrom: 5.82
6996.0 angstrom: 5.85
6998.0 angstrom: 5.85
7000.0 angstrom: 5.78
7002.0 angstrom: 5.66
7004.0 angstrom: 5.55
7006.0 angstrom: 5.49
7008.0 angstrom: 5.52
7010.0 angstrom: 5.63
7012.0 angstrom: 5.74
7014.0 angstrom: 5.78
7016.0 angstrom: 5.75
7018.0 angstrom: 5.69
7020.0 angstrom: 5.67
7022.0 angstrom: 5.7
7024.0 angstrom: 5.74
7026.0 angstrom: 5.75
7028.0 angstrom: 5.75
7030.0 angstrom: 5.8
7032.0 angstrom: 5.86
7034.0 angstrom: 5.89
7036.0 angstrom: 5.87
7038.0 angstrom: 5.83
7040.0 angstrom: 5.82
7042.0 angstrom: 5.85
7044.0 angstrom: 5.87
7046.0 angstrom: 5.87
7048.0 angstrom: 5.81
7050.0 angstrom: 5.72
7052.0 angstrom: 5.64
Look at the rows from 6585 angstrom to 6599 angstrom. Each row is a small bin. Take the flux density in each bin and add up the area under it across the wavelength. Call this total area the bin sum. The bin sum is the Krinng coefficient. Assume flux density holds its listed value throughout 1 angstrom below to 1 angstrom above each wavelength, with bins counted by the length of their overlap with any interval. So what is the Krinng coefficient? 87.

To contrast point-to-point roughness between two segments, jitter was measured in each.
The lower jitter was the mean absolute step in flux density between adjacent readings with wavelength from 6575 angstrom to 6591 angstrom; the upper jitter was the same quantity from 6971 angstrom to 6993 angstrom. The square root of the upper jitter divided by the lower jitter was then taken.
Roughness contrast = 1.03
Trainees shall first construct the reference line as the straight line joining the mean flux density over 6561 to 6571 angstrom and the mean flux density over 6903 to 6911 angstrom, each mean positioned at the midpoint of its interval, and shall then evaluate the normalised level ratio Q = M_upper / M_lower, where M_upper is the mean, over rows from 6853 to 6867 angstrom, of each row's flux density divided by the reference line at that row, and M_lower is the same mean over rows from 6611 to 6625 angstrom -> 0.88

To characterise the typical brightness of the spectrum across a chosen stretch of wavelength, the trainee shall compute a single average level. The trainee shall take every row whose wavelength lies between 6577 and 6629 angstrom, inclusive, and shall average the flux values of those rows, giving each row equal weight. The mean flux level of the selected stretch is 6.21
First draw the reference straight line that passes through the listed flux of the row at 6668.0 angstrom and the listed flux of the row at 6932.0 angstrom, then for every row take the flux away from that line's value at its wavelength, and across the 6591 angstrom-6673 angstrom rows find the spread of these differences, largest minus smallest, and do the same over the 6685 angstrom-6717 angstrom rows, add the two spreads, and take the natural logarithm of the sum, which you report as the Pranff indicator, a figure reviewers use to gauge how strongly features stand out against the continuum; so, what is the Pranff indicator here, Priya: 0.41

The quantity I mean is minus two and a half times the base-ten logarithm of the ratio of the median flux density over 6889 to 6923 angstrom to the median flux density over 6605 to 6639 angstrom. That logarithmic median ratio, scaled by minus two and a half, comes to 0.06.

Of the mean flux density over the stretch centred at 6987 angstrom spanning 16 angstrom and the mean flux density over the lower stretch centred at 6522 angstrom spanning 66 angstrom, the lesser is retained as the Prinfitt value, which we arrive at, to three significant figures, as 5.84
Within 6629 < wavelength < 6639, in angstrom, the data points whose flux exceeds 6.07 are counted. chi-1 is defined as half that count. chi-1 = 1.5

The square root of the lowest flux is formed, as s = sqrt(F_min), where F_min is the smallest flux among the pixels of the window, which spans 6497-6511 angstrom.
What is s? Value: 2.45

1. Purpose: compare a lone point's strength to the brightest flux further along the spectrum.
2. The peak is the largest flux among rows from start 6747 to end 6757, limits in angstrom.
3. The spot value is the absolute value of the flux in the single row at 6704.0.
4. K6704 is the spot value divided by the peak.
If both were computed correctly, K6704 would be 0.99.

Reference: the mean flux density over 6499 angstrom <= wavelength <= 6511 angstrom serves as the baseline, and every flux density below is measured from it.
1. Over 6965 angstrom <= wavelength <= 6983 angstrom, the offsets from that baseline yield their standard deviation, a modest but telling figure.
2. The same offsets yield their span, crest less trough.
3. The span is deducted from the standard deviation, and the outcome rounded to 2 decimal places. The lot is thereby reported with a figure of -0.21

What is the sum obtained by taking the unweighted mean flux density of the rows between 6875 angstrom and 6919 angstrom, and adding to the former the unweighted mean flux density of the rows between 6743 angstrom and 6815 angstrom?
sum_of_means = 12.0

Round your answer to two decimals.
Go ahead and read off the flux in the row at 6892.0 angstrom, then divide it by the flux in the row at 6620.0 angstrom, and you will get 0.95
